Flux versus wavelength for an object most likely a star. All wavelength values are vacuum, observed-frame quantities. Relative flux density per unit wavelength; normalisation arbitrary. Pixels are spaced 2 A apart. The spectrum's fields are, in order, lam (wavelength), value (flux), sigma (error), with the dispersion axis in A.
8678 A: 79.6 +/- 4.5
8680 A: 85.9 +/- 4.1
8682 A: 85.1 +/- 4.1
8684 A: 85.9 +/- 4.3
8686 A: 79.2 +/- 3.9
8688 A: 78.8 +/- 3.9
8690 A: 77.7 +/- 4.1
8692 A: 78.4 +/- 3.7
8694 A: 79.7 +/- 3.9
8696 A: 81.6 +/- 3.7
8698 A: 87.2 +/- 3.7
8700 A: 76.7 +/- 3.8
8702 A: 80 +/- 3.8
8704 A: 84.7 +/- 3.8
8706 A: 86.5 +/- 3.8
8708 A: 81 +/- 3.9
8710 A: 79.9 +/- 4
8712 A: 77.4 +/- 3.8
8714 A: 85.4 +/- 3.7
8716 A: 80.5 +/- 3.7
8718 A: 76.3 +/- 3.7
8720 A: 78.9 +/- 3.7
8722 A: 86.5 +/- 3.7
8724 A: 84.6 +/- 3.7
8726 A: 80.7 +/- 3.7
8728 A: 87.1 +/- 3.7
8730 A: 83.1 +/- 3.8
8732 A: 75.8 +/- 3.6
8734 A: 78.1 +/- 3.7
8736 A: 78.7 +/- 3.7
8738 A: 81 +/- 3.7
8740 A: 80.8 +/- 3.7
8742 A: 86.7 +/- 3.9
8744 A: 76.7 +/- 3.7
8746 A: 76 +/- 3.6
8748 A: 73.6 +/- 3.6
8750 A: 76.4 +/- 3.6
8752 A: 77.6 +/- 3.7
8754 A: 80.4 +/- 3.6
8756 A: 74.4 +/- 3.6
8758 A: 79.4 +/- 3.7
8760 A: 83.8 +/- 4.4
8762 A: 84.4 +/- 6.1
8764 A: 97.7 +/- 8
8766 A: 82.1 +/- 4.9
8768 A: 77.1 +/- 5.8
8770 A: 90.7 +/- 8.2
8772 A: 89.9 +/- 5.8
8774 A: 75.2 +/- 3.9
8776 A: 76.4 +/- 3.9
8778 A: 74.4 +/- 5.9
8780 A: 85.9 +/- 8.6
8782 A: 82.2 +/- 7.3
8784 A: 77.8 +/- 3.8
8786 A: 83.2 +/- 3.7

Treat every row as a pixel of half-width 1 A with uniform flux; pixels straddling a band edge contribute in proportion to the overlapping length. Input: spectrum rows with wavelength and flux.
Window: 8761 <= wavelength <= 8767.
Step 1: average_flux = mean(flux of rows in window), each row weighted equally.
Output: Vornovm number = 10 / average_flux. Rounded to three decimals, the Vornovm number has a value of 0.114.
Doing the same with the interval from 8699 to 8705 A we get 0.124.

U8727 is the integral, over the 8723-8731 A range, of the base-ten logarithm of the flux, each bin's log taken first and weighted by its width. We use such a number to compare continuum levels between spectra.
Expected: 15.4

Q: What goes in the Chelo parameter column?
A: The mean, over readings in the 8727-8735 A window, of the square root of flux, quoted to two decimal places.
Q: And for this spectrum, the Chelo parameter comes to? 9.00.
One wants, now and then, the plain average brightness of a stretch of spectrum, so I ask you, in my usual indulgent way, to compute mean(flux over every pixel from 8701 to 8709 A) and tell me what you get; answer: 83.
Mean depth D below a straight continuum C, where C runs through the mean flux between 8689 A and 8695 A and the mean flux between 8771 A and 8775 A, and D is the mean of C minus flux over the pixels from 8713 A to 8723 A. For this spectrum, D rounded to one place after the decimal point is -1.7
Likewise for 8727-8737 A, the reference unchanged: 0.0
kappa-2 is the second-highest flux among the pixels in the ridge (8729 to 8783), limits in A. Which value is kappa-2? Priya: 90.7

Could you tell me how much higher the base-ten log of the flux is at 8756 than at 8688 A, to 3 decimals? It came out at -0.025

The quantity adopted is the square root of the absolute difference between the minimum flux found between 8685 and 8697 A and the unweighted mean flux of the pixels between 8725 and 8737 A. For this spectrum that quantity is 1.7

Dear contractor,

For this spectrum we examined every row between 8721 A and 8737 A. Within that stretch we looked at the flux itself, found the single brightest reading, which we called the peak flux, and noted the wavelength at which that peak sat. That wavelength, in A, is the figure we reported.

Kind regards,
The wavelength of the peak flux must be 8728 A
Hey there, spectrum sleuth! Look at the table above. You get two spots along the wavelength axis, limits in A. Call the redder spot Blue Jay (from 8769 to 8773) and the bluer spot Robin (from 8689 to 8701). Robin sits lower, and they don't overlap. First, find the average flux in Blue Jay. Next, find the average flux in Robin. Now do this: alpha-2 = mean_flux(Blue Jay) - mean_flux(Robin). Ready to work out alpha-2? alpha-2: 10.1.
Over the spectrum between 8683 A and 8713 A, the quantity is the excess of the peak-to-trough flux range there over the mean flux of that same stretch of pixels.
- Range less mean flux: -70.5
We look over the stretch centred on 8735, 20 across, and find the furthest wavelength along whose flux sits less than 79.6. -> 8744 A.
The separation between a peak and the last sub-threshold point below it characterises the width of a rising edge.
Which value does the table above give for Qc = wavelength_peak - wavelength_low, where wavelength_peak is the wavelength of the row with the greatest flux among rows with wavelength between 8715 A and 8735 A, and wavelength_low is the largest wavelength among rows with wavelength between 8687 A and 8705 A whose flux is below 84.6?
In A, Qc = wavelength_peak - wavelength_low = 26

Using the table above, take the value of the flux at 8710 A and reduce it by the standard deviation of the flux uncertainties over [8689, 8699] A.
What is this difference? 80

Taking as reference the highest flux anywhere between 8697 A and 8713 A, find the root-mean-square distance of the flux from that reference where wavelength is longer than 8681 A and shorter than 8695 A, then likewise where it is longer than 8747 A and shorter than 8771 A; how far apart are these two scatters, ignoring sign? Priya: 1.6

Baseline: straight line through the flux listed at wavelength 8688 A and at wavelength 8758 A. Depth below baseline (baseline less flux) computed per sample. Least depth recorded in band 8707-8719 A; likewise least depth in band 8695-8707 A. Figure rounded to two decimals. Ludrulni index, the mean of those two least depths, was -7.35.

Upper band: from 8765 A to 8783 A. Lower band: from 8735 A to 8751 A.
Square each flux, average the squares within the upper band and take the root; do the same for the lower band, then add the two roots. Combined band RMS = 161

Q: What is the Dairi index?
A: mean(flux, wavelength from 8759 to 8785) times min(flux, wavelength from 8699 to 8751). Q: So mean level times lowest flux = 6101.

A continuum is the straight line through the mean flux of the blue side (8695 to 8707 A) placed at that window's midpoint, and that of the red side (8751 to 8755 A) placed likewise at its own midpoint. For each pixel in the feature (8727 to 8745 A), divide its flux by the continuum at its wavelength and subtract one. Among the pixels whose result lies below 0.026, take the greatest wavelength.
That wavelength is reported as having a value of 8744 A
